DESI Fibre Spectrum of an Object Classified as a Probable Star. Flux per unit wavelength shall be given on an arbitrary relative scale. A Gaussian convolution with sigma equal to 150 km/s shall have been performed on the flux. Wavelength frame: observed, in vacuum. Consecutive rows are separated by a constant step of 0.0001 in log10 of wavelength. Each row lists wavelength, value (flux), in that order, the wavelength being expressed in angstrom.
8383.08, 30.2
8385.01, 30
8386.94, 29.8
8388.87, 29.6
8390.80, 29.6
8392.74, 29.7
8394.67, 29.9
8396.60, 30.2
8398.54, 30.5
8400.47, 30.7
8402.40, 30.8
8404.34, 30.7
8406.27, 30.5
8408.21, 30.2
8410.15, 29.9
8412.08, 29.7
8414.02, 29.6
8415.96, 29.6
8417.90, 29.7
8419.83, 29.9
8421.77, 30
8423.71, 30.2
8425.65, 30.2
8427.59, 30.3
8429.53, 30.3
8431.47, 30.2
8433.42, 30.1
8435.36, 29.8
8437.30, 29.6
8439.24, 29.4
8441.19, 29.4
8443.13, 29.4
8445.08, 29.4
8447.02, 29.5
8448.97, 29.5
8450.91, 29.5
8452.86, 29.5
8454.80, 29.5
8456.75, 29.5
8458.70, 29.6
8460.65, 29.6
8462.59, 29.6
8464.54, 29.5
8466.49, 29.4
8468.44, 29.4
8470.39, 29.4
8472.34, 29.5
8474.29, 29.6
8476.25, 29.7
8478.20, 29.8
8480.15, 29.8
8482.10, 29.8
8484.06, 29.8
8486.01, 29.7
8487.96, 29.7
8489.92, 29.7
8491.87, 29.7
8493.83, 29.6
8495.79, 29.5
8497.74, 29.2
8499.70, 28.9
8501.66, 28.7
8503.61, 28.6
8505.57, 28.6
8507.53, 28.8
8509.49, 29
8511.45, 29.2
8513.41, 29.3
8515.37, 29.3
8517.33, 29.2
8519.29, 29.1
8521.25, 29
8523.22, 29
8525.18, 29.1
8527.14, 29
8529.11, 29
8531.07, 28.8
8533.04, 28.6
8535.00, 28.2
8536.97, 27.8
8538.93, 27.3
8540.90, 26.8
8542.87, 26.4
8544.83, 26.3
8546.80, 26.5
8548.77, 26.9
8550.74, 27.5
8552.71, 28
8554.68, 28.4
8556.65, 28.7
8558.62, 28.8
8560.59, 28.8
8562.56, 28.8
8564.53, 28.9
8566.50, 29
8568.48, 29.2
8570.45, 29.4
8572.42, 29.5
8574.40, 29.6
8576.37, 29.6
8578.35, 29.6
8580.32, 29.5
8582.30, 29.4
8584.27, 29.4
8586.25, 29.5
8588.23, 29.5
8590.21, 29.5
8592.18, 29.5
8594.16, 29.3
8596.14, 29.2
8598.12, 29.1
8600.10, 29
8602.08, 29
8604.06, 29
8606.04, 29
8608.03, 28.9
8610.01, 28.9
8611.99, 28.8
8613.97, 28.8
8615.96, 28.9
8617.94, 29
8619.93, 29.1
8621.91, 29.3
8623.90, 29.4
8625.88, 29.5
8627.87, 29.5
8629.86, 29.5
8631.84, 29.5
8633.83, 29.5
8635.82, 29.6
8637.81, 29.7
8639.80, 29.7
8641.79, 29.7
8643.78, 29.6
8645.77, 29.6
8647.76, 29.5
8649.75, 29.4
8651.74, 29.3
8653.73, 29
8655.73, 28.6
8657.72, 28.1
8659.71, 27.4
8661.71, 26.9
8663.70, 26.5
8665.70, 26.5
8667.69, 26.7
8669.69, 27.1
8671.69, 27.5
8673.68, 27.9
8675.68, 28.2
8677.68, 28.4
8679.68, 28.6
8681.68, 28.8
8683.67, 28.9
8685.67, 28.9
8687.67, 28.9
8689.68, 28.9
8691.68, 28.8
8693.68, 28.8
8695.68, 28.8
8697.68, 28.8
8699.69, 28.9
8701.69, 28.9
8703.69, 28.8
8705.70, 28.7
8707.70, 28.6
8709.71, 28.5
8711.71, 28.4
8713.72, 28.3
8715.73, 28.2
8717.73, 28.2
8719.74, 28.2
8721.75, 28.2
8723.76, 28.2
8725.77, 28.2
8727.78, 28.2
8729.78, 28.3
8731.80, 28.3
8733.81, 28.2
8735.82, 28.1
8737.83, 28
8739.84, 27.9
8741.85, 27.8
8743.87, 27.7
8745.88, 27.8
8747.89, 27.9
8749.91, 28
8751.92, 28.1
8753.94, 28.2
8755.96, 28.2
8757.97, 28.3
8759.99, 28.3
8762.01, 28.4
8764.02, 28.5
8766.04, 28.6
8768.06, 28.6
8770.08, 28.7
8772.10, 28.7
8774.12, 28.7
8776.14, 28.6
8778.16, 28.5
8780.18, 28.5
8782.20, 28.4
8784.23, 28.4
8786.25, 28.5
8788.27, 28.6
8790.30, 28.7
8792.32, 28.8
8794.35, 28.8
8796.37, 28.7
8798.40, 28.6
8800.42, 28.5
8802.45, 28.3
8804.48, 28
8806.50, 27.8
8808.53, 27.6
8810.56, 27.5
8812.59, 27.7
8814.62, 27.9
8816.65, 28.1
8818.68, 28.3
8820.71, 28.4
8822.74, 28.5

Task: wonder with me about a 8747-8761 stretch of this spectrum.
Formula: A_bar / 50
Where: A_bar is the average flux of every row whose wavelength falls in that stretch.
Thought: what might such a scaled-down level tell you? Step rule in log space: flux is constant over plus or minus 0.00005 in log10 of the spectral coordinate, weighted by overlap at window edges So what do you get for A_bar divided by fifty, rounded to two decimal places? 0.56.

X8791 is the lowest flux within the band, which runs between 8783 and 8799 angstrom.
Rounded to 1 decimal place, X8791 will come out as 28.4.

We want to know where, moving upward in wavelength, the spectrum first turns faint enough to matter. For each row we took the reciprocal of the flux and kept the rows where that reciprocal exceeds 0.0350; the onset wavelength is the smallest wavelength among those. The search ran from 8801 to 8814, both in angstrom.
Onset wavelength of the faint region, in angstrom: 8802.45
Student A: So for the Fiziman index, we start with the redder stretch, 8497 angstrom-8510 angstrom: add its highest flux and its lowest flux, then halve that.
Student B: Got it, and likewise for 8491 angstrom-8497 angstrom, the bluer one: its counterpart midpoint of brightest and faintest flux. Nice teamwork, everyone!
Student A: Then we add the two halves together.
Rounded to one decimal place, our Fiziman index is 58.5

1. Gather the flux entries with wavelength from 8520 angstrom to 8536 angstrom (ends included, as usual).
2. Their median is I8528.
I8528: 29.0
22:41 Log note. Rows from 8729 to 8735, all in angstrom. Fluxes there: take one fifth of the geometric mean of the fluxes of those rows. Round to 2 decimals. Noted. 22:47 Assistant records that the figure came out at 5.65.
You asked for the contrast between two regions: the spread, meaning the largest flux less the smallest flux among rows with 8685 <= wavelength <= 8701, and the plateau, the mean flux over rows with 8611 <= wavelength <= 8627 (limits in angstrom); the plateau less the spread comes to 29.0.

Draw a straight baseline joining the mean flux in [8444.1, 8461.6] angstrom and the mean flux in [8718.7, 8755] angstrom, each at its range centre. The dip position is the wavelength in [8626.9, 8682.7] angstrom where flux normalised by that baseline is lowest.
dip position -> 8663.70 angstrom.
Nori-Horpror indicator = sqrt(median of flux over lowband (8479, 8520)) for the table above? 5.41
